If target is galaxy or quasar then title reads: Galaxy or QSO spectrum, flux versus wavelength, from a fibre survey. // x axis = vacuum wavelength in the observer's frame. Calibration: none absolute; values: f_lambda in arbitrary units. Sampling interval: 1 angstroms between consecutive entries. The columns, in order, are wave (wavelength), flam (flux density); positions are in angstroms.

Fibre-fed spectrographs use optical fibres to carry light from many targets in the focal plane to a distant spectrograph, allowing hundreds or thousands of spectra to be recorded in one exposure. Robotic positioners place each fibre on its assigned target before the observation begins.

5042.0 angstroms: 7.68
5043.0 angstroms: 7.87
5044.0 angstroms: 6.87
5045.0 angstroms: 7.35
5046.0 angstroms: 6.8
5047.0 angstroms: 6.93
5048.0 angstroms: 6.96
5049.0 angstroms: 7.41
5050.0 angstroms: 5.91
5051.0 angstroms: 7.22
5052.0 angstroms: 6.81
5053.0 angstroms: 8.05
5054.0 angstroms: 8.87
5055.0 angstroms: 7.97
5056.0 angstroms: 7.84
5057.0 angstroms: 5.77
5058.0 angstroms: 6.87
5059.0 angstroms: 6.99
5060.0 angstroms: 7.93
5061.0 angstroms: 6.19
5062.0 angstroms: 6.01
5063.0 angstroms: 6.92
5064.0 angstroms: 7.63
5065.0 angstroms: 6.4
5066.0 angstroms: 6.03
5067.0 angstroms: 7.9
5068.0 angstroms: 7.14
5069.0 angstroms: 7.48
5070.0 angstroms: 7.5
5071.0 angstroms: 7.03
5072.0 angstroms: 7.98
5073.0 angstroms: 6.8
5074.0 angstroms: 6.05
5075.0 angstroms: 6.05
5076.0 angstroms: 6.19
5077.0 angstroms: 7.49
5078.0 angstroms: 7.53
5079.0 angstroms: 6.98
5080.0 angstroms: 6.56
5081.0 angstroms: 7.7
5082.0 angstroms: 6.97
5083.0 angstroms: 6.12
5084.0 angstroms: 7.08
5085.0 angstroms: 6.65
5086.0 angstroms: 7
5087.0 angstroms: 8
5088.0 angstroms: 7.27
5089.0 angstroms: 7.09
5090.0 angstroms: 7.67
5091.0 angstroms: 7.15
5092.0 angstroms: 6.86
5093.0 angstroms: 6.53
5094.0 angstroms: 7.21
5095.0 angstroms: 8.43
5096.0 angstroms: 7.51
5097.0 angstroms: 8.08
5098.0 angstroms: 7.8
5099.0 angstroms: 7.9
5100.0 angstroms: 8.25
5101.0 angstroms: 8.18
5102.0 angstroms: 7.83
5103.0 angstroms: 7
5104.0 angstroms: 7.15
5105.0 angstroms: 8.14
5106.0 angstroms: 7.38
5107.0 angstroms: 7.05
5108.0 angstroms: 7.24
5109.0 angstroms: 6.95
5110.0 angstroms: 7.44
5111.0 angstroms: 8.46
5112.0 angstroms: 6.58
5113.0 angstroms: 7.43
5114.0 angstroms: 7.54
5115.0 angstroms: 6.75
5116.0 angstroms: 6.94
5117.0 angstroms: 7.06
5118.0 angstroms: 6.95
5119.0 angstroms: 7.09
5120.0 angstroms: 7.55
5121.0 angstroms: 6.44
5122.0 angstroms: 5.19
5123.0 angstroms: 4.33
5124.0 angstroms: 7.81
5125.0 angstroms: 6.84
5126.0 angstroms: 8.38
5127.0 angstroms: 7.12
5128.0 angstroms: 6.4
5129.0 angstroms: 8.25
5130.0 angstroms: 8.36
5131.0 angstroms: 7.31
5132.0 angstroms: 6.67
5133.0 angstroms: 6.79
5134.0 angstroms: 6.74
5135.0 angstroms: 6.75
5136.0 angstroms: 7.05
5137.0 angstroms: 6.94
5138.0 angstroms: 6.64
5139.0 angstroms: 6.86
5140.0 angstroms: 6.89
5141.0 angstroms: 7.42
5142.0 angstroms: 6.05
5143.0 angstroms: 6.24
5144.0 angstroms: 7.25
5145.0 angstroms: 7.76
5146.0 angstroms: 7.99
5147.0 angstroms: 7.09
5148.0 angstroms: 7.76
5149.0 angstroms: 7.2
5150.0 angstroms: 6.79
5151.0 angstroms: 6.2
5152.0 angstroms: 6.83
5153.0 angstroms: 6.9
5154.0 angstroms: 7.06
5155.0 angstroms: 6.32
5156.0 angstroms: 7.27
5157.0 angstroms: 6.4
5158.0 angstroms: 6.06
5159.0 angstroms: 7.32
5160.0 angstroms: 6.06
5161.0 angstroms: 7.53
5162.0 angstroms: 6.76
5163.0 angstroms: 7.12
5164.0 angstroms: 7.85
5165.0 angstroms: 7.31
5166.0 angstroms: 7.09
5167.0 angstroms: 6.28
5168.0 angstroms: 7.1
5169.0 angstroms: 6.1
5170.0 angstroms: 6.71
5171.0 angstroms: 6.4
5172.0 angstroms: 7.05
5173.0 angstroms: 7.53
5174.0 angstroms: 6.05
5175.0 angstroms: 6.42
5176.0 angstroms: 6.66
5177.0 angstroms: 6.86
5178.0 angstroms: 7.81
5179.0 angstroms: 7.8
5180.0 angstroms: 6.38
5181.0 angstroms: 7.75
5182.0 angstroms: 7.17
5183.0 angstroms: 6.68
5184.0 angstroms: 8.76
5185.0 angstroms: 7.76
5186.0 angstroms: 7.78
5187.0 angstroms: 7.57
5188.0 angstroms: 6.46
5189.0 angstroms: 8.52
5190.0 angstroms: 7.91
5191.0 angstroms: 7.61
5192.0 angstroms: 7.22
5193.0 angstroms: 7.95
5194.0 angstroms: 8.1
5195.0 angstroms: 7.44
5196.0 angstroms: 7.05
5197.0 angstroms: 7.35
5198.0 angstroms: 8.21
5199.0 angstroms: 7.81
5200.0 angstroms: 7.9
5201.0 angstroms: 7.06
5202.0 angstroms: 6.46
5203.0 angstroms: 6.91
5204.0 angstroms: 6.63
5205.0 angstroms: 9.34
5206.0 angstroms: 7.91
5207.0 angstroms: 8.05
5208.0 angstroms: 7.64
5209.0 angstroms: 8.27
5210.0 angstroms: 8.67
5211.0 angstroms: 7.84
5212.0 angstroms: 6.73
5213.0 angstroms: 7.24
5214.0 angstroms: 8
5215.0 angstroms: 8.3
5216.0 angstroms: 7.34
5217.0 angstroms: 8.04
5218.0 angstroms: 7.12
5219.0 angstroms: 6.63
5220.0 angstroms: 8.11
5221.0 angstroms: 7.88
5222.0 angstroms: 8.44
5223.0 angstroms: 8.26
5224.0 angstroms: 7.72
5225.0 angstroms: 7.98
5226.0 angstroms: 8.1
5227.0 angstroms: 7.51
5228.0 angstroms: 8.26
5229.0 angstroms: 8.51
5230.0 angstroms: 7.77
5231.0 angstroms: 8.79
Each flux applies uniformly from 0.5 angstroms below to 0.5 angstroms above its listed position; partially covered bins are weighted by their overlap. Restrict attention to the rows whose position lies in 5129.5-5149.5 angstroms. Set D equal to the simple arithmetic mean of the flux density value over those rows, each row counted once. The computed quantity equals 7.1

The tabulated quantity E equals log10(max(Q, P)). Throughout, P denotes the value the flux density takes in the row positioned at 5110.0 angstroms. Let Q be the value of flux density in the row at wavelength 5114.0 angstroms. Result 0.877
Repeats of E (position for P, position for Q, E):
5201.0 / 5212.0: 0.849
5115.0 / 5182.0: 0.856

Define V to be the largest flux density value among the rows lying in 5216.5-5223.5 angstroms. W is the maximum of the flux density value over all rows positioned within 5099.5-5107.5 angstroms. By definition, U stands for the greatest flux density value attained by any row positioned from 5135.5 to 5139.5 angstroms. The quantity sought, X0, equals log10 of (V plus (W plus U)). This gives 1.38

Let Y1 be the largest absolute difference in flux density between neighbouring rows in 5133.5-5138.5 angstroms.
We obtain 0.3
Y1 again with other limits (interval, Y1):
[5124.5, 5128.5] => 1.5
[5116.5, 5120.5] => 0.5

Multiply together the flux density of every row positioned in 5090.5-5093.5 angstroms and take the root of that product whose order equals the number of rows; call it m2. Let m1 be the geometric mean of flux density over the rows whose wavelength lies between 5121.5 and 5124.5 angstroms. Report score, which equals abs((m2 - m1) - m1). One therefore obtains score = 4.4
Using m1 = 5.6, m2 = 6.8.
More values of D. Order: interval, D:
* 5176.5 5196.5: 7.5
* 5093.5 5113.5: 7.6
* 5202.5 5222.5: 7.8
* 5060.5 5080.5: 6.9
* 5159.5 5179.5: 6.9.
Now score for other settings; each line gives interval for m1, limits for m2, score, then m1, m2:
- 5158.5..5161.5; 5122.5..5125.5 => 7.7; 6.9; 6.1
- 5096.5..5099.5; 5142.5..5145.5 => 8.8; 7.9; 7.1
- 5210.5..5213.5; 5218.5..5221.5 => 7.0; 7.3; 7.5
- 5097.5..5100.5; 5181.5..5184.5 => 8.5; 8.0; 7.5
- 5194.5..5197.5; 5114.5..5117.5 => 7.6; 7.3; 6.9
